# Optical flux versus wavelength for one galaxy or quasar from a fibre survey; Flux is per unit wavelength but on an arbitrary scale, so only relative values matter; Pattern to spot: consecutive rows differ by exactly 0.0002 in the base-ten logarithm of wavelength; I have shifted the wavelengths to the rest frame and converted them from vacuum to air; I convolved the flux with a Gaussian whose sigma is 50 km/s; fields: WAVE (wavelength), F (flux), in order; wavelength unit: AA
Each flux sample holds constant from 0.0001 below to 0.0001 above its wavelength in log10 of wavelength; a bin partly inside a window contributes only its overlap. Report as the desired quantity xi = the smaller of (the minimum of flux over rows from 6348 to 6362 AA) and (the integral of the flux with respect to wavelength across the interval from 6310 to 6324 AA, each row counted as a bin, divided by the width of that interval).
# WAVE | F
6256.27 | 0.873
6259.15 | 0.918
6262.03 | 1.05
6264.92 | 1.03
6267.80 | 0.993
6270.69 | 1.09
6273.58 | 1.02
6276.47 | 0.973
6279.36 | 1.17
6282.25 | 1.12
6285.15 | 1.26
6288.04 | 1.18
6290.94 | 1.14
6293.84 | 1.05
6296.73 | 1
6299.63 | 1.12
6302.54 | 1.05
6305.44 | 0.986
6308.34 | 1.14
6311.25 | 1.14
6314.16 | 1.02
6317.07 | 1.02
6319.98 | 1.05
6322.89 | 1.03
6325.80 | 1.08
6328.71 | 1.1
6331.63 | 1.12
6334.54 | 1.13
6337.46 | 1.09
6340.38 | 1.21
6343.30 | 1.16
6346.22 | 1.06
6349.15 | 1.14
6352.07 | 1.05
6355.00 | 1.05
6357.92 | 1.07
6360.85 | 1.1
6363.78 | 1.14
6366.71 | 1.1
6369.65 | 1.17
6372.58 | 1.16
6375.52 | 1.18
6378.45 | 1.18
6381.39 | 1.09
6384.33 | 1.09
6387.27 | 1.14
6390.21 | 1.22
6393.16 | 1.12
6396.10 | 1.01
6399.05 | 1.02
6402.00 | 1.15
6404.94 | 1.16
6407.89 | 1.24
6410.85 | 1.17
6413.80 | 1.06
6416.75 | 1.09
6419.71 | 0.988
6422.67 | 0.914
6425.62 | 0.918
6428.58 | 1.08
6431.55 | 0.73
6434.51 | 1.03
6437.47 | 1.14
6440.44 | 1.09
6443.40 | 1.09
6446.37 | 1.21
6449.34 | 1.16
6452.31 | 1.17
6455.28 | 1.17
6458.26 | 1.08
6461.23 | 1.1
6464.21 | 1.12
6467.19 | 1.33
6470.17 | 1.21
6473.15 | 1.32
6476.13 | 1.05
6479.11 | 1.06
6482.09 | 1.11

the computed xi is 1.050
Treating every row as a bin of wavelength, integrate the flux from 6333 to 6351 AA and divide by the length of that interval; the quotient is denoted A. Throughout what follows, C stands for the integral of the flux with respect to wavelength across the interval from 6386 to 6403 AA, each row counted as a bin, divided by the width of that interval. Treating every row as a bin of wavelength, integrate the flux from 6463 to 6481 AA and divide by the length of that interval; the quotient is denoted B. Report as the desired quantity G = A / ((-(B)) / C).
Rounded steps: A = 1.13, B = 1.18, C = 1.11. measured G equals -1.06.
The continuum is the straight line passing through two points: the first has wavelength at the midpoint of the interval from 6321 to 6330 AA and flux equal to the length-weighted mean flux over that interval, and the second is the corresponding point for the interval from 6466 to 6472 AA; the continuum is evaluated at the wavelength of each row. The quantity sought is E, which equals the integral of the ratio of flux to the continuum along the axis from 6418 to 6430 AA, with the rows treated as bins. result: 10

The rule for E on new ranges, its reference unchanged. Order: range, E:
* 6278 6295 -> 19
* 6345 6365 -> 20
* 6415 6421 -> 5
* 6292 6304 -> 12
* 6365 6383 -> 18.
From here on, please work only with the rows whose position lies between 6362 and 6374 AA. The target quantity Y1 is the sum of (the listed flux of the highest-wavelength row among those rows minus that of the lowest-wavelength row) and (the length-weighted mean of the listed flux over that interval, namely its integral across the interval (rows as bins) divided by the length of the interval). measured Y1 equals 1.16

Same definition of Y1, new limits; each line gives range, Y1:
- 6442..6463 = 1.15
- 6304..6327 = 1.15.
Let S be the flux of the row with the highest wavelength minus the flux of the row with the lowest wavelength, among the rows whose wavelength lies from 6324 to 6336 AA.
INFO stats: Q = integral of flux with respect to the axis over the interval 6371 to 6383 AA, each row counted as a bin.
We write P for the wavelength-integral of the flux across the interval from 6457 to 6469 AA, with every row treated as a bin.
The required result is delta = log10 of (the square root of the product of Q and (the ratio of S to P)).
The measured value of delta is -0.652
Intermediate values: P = 13.9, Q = 13.8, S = 0.050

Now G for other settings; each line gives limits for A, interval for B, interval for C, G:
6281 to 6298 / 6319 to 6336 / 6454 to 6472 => -1.21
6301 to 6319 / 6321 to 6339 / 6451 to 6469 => -1.13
